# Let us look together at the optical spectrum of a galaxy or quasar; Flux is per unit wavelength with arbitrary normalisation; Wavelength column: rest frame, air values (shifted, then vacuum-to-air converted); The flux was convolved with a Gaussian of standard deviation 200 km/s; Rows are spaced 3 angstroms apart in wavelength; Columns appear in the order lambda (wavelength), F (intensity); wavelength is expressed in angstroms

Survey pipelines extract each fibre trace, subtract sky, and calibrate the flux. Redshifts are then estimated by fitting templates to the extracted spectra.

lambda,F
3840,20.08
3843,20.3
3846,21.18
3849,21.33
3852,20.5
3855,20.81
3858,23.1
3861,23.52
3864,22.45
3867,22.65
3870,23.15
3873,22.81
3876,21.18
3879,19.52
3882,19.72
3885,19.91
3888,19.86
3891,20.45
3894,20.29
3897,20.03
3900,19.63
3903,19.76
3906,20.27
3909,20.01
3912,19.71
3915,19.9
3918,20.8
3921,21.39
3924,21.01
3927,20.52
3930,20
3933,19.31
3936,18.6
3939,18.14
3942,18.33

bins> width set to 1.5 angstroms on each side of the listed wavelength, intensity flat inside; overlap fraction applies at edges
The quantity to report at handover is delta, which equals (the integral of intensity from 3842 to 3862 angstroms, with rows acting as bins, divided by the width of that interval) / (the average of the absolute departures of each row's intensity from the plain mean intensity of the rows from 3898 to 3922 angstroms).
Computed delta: 45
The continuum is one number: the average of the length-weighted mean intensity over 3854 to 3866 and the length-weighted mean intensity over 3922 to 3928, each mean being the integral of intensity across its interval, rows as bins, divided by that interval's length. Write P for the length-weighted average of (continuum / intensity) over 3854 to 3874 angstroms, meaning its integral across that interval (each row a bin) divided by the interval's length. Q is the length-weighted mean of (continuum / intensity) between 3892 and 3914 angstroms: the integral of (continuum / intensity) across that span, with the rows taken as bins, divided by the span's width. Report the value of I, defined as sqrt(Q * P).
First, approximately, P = 0.96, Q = 1.09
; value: 1.02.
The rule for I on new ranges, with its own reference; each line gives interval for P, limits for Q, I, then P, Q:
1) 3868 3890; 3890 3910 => 1.06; 1.04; 1.08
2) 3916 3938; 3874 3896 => 1.08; 1.08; 1.08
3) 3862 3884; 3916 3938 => 1.04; 1.01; 1.08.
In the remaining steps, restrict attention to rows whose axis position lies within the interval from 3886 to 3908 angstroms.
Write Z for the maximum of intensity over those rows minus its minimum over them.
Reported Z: 0.8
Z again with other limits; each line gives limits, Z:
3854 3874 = 2.7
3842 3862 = 3.2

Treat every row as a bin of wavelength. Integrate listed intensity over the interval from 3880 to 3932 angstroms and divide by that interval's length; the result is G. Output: 20.2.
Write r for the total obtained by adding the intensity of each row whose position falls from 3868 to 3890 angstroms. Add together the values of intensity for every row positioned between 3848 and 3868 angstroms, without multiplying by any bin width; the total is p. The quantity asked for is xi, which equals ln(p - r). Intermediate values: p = 154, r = 146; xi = 2.1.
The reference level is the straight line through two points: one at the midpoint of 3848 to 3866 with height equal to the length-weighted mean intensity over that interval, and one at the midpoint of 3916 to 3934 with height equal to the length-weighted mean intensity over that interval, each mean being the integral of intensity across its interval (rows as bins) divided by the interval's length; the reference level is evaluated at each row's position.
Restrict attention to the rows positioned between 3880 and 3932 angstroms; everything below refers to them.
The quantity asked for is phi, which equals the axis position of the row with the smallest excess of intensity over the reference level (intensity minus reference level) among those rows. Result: 3882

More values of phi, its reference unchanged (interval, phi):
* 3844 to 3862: 3852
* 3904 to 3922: 3912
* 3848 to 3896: 3879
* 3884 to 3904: 3885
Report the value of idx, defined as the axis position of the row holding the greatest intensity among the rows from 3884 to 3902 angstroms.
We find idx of 3891 angstroms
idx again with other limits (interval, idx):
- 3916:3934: 3921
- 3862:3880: 3870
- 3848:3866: 3861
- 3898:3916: 3906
